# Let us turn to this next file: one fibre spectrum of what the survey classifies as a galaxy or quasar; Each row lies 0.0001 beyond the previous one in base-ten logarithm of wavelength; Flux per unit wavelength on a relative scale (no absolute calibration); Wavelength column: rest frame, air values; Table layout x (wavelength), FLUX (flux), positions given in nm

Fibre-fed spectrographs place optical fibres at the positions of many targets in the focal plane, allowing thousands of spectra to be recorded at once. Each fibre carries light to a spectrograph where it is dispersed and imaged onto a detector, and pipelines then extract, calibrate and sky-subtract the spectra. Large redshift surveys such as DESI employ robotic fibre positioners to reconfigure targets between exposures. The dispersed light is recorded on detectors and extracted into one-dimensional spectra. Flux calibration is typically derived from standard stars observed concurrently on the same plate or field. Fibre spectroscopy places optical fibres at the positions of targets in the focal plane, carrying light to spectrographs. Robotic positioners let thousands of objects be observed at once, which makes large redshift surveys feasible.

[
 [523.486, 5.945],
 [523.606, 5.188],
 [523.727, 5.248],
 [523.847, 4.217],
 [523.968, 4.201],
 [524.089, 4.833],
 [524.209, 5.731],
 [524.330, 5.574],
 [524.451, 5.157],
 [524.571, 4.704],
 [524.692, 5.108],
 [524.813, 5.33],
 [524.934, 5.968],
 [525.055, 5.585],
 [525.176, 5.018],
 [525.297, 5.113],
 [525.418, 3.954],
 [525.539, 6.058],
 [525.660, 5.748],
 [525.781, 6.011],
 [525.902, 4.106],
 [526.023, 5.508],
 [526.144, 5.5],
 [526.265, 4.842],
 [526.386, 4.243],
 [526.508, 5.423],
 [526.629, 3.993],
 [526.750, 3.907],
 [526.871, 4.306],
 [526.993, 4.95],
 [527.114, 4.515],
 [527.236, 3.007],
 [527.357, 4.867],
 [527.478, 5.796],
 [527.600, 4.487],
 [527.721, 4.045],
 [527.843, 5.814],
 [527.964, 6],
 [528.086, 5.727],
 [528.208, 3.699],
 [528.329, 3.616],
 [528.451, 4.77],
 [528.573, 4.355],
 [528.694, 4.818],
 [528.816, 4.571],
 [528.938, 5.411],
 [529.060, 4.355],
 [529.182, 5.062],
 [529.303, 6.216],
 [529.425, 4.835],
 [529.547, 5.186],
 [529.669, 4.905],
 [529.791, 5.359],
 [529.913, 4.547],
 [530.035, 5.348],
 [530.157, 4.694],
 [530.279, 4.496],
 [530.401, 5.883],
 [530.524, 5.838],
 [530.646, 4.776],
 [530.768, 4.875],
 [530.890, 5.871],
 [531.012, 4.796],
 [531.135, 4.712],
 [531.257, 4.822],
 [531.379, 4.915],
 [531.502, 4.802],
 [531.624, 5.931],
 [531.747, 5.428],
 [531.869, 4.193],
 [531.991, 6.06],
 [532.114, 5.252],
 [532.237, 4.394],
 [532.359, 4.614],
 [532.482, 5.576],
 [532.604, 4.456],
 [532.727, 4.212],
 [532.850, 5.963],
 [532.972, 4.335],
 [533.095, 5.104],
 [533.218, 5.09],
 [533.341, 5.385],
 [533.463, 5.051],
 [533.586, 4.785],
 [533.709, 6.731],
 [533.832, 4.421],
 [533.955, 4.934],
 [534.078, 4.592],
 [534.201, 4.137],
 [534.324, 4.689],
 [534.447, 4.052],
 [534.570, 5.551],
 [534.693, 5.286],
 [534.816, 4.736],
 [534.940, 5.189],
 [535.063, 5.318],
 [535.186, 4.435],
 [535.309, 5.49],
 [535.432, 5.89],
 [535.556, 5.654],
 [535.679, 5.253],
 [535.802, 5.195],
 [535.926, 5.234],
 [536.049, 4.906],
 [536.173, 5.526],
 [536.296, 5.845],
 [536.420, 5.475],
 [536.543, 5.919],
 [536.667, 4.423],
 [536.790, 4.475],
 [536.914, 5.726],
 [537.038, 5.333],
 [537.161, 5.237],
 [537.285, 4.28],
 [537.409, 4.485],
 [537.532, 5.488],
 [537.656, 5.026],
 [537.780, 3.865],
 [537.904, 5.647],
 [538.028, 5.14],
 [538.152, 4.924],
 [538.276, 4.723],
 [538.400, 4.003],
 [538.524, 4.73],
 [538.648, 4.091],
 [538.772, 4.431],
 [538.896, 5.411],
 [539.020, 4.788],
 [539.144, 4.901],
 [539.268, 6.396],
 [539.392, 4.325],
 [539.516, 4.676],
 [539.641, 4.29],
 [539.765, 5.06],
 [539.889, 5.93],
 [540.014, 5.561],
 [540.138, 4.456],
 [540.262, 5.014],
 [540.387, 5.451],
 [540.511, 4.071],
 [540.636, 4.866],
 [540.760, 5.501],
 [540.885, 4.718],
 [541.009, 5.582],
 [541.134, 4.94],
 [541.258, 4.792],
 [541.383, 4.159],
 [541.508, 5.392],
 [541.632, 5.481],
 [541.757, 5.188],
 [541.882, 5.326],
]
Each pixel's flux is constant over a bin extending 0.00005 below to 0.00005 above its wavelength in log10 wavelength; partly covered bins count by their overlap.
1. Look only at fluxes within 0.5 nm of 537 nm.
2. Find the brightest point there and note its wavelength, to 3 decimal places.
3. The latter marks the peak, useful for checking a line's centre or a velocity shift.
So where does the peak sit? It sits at 536.543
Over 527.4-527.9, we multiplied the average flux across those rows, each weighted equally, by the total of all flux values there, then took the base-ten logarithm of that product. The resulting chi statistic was 2.01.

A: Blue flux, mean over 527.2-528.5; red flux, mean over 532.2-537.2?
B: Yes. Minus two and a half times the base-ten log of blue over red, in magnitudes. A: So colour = 0.08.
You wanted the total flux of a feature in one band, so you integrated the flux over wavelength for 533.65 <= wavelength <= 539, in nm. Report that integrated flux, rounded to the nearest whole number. 27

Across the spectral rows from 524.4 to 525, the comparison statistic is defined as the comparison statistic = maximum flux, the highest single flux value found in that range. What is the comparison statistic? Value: 5.968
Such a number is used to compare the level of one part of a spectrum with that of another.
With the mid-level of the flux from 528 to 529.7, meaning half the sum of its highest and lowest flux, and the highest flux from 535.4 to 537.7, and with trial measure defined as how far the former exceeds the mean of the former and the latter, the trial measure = -0.50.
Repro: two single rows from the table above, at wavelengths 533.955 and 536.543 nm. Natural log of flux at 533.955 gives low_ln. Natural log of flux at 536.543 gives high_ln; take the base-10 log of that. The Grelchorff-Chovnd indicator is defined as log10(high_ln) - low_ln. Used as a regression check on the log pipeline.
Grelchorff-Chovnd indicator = -1.35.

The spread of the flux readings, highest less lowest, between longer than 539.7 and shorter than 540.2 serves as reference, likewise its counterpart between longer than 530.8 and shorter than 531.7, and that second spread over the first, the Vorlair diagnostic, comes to 0.8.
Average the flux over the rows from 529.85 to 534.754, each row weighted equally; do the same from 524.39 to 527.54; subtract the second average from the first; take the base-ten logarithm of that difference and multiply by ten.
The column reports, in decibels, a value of -12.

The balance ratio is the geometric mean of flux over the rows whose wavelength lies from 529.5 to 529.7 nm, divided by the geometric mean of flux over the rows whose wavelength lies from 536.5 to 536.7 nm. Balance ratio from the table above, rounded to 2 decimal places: 0.99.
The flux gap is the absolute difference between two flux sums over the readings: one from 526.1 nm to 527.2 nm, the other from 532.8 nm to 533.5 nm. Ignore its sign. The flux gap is 11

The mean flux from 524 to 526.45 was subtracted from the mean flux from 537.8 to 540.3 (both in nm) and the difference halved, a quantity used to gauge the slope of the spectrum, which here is -0.14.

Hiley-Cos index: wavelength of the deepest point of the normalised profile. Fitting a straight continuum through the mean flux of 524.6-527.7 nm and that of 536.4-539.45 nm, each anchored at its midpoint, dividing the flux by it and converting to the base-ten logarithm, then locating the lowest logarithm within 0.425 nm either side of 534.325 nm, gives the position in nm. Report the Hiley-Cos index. 534.447 nm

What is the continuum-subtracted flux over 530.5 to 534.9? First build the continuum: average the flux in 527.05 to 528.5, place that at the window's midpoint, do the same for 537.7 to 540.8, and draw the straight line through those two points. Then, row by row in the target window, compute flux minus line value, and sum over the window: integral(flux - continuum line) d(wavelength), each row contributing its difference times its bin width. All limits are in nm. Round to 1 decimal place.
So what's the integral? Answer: 1.0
